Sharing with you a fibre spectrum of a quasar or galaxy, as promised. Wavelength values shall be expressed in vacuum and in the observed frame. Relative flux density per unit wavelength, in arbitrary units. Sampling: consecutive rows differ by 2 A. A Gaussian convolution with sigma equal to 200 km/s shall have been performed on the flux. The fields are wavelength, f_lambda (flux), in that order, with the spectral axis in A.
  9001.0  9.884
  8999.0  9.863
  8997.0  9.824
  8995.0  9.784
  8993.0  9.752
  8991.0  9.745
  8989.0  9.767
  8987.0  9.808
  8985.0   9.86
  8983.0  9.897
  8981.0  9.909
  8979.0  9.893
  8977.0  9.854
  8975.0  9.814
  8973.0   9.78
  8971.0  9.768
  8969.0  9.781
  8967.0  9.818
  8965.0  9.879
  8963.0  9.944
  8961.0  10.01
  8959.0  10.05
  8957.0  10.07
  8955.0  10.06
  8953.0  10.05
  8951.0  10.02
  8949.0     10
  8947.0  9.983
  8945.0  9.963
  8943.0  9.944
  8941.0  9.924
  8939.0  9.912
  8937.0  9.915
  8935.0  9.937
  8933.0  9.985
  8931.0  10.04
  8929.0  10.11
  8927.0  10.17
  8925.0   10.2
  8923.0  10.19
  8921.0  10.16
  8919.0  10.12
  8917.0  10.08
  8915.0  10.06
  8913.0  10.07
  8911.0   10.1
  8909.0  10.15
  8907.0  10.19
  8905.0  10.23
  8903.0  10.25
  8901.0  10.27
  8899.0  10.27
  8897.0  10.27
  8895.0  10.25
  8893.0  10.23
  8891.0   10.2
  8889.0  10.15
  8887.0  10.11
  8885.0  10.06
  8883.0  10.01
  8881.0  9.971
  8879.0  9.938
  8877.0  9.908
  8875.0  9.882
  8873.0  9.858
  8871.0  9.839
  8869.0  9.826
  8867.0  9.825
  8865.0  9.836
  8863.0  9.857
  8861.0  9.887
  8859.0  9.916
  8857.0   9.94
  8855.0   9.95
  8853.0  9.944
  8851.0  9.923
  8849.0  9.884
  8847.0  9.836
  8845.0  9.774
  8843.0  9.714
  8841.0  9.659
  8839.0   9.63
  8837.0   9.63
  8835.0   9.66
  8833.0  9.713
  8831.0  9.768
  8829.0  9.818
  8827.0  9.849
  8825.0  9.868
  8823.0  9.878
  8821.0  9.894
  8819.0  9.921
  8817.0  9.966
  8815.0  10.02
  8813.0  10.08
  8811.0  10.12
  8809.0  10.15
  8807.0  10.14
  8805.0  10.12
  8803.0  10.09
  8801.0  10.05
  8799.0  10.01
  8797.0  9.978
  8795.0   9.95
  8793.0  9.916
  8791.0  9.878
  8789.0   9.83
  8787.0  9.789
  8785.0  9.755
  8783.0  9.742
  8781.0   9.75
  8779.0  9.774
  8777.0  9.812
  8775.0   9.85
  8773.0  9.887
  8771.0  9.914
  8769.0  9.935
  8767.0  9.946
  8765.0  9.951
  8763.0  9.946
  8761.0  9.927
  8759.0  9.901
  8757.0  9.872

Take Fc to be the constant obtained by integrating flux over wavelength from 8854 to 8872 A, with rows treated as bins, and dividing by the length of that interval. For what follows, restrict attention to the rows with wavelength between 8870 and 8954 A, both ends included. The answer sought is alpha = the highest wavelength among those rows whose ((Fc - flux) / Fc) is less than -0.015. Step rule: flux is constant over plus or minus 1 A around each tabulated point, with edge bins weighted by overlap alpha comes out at 8953.0 A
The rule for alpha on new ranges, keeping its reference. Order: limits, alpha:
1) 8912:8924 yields 8923.0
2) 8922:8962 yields 8959.0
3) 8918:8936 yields 8931.0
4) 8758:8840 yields 8813.0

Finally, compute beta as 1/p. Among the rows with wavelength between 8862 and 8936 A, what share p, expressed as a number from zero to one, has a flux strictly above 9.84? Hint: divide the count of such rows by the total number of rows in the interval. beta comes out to 1.12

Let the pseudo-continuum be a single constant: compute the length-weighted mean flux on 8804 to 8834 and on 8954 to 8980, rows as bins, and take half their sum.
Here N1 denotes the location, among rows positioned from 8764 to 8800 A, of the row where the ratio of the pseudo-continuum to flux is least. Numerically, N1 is 8799.0 A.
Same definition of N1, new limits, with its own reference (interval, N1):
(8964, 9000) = 8981.0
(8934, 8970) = 8957.0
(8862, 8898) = 8897.0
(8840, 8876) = 8855.0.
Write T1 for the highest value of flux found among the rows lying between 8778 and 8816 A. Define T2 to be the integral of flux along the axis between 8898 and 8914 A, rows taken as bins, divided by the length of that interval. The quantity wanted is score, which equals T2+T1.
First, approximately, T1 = 10.15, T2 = 10.2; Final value 20.3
